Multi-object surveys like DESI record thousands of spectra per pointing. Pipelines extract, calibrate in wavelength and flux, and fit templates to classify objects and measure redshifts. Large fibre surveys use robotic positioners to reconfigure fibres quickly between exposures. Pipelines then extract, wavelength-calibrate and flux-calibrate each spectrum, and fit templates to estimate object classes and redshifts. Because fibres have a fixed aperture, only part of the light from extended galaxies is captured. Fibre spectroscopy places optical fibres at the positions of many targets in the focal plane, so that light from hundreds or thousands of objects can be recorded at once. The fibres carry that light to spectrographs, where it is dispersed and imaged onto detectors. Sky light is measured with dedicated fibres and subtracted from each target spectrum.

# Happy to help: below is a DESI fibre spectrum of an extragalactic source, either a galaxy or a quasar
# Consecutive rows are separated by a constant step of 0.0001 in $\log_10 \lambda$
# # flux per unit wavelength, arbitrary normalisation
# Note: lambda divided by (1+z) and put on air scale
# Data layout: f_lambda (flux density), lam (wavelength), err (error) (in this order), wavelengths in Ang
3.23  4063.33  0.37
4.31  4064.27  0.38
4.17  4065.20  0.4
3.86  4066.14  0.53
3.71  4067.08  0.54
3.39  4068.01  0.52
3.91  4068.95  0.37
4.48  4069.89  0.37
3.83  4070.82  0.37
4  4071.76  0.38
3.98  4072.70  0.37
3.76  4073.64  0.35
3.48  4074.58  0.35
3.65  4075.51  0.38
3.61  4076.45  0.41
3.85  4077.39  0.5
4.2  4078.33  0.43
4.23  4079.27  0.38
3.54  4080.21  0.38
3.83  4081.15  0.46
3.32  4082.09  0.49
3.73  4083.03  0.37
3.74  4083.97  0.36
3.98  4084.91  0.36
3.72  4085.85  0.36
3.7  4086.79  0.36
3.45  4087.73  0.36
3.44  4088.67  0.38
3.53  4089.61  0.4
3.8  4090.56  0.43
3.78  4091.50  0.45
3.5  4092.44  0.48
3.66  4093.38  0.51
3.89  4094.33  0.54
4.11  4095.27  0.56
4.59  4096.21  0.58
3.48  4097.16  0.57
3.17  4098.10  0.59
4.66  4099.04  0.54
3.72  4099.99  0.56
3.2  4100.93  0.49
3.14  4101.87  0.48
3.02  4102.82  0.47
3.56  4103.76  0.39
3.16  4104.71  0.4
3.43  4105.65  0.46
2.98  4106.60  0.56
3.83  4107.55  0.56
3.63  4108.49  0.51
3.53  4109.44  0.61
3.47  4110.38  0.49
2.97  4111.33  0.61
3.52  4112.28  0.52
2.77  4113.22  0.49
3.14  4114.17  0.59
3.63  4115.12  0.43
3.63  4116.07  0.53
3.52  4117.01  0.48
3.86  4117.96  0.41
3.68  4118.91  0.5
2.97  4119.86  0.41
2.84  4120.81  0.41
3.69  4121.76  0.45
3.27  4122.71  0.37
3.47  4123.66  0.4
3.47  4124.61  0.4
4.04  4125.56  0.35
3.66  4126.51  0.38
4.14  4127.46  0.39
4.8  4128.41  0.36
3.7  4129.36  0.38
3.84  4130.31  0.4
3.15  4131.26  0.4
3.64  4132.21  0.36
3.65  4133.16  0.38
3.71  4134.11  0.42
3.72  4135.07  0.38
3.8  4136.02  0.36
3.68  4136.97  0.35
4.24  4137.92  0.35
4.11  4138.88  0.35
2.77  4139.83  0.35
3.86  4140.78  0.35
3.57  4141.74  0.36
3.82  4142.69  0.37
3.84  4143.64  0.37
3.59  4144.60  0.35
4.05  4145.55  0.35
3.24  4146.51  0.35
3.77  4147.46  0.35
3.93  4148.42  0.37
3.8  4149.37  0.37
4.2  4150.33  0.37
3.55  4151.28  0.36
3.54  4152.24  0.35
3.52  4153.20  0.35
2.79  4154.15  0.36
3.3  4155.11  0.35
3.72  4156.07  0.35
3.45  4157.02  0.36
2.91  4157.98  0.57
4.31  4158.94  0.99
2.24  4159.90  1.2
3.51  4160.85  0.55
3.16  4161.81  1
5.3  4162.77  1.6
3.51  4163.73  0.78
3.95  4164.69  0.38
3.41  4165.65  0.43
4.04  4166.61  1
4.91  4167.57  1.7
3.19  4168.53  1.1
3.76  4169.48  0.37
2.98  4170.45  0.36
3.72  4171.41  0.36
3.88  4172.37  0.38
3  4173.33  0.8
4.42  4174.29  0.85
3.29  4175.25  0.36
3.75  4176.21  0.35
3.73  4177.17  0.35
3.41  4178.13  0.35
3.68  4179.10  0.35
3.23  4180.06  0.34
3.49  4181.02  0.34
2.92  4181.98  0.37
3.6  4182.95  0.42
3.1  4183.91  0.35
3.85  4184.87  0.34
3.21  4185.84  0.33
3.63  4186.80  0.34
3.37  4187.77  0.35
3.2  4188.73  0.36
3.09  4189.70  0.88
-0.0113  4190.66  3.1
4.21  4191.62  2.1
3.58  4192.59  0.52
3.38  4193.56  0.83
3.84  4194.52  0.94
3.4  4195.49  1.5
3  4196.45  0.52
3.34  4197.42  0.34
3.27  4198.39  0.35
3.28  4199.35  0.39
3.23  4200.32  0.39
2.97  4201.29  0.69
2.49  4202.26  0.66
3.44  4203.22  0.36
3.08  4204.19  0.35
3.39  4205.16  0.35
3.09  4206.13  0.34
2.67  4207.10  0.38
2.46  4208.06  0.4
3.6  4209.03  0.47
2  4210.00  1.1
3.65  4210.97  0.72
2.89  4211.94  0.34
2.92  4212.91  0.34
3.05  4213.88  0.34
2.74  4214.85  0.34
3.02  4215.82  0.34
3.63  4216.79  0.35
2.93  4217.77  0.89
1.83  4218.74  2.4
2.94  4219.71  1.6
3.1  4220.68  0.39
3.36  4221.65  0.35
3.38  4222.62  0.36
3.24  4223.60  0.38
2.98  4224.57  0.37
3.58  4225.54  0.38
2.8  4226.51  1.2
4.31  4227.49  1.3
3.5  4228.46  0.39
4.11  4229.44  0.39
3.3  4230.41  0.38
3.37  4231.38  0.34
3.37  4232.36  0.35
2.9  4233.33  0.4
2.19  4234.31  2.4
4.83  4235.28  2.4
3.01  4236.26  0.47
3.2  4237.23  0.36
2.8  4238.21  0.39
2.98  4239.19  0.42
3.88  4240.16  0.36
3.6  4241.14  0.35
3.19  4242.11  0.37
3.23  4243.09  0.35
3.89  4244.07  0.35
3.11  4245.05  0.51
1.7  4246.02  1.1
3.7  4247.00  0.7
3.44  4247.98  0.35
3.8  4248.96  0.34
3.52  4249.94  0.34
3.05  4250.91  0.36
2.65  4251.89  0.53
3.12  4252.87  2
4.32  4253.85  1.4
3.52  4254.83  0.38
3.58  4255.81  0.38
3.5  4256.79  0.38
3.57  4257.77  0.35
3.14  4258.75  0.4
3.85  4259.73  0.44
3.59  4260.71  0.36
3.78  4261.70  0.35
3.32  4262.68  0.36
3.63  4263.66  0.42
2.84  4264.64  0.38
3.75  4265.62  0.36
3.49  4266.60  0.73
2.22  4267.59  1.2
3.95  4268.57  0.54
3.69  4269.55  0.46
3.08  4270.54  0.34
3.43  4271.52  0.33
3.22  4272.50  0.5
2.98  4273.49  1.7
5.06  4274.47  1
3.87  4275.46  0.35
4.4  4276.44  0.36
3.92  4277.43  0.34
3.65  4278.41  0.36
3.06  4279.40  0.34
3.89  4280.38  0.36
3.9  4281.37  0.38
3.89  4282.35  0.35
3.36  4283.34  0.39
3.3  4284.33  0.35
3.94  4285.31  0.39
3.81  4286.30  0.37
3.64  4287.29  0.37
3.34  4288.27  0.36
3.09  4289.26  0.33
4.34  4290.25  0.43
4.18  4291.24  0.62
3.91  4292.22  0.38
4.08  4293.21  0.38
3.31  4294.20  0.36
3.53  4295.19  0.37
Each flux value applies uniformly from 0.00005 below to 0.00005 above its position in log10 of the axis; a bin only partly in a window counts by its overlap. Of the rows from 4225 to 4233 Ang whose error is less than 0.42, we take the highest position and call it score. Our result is 4232.36 Ang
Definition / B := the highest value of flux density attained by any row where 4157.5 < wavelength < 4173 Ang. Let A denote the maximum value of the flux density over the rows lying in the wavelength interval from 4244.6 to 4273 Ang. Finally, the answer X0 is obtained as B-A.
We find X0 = 1.0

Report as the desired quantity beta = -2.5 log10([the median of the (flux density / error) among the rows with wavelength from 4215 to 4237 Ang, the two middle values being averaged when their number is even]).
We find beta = -2.30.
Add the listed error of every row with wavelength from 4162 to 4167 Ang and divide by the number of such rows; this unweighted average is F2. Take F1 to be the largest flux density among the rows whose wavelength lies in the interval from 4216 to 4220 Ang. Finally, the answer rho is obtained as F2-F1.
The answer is -2.8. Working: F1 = 3.63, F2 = 0.84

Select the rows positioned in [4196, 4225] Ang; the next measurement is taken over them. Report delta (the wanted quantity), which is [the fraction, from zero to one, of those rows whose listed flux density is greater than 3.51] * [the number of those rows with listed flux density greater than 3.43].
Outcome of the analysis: 0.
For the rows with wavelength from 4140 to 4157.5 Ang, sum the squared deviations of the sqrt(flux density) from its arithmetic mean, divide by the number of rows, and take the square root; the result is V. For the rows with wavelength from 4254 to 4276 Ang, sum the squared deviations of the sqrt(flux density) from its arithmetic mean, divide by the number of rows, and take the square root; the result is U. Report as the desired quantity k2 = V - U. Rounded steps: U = 0.14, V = 0.085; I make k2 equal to -0.05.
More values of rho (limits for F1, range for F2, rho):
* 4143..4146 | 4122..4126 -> -3.7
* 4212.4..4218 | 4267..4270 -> -2.9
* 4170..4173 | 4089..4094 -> -3.4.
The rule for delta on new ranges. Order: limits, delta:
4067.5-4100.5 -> 25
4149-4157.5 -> 5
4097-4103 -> 1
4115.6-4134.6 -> 11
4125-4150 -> 20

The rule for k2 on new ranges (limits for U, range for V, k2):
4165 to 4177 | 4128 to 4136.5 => -0.04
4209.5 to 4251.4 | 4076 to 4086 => -0.10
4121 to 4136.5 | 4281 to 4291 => 0.00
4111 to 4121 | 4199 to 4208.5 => 0.00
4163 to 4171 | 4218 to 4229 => 0.03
